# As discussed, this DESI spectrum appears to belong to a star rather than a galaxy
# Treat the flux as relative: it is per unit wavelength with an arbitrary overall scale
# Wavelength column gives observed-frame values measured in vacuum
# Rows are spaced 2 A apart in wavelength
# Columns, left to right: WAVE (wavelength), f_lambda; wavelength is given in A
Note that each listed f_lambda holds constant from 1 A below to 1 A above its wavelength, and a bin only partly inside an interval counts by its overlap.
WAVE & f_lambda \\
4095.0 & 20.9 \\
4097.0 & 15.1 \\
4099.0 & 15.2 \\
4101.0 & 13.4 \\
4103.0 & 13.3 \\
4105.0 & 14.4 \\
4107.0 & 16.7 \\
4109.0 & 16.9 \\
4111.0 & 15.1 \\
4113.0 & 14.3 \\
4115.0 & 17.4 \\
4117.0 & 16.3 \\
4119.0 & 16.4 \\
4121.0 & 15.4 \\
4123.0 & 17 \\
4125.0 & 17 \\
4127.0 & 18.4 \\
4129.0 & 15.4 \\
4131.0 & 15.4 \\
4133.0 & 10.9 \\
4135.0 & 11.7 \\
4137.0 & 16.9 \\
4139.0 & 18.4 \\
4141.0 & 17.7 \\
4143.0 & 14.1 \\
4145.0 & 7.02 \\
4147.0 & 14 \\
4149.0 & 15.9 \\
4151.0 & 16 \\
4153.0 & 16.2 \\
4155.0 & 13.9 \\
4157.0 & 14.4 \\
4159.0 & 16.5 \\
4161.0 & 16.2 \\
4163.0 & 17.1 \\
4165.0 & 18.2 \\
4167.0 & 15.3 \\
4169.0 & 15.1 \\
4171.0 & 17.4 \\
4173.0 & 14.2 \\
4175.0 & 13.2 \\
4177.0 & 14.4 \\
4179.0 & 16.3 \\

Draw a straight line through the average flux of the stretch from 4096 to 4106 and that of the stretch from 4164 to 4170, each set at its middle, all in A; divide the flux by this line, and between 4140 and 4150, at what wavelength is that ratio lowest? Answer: 4145.0 A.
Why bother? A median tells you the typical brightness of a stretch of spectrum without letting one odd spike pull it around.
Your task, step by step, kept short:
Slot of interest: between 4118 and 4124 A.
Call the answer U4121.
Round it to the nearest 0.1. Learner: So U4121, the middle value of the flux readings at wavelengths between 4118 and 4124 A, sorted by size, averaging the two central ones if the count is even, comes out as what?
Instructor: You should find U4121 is 16.4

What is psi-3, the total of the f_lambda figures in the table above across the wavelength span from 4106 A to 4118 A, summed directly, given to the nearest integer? 97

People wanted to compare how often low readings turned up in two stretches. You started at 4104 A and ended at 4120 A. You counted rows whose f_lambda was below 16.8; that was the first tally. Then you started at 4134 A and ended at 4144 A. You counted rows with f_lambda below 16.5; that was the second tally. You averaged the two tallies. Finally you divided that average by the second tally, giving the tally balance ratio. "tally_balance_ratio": 2.0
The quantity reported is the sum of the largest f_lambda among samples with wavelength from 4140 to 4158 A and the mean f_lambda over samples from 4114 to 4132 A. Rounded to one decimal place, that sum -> 34.2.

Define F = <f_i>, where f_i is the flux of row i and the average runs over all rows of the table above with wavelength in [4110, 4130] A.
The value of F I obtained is 16.3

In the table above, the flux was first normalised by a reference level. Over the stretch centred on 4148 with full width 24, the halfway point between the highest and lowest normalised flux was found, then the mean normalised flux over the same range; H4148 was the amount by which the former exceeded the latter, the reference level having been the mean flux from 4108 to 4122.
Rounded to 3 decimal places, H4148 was -0.149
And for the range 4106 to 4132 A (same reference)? 0.004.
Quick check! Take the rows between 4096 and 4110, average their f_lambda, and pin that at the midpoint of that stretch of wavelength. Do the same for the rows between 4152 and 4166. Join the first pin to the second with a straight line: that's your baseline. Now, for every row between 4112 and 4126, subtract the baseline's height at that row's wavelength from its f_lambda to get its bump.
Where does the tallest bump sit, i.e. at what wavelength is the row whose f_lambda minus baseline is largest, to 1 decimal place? 4115.0 A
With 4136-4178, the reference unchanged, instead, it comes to 4139.0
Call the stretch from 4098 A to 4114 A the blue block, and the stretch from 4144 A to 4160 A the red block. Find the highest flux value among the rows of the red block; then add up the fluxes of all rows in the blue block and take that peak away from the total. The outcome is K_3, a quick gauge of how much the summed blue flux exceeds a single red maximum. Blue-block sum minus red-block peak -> 103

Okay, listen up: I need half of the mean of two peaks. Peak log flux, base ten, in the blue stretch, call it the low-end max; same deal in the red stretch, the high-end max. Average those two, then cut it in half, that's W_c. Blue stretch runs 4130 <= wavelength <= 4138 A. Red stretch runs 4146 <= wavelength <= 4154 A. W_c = 0.609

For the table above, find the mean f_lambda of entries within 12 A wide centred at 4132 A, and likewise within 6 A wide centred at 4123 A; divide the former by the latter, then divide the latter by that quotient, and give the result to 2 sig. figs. 18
